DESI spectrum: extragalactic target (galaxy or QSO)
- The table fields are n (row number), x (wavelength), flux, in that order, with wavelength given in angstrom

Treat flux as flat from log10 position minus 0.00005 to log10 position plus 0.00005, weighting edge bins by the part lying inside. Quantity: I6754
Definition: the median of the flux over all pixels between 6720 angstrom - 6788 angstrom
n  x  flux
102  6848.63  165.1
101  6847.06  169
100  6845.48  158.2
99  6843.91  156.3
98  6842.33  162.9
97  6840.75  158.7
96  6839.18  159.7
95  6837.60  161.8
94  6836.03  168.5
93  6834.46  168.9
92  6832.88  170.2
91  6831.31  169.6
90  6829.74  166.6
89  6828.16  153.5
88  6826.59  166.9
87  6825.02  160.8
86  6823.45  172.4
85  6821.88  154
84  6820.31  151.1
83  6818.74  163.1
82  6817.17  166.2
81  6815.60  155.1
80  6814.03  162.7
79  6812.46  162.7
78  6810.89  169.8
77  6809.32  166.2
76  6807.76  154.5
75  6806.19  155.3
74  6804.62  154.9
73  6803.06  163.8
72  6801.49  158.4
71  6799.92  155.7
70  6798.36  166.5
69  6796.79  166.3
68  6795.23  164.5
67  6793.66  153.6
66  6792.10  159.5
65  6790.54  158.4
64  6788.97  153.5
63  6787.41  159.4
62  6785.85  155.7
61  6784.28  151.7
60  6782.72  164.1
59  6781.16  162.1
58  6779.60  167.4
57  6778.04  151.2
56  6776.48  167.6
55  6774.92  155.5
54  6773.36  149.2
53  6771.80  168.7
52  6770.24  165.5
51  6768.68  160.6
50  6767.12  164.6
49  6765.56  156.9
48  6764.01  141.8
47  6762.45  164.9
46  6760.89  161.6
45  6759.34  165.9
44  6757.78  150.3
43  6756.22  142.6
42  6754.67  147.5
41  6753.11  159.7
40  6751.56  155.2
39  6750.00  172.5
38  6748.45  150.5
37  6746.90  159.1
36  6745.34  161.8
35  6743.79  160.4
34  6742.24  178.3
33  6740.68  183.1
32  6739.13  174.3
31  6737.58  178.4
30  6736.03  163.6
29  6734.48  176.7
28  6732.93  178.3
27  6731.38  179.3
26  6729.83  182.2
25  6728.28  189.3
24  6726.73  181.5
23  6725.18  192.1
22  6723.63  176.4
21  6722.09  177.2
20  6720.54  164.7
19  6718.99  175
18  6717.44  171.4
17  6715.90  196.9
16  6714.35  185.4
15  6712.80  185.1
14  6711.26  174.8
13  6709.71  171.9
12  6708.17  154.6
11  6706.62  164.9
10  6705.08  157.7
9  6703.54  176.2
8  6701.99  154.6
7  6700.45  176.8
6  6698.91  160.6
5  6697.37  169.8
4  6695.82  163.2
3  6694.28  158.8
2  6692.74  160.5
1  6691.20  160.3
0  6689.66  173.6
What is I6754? 164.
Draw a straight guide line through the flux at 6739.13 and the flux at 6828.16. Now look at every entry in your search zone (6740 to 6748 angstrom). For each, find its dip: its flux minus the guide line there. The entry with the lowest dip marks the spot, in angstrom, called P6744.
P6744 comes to 6746.90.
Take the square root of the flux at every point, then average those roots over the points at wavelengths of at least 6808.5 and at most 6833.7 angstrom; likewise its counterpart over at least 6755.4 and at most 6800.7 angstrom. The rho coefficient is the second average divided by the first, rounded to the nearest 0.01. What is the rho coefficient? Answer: 0.99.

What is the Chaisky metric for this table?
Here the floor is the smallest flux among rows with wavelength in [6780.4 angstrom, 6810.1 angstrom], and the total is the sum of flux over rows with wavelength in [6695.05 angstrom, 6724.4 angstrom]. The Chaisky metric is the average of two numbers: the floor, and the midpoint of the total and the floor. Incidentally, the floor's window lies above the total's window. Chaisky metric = 928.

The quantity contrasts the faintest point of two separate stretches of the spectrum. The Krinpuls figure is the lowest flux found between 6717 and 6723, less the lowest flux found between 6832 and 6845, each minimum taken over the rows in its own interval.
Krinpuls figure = 8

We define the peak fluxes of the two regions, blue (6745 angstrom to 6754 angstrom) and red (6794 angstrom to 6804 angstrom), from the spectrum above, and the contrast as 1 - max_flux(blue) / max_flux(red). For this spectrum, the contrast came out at -0.036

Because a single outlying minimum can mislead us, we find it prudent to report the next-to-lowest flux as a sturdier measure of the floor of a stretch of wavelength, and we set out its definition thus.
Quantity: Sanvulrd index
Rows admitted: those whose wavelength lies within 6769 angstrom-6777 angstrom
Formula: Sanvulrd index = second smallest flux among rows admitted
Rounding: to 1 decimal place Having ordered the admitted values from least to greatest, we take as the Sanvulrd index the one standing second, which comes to 155.5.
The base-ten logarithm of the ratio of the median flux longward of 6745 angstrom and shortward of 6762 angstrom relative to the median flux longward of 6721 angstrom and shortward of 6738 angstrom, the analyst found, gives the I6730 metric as -0.05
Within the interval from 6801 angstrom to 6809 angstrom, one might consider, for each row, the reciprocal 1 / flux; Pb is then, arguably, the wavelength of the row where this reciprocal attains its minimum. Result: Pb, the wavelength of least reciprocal 6803.06 angstrom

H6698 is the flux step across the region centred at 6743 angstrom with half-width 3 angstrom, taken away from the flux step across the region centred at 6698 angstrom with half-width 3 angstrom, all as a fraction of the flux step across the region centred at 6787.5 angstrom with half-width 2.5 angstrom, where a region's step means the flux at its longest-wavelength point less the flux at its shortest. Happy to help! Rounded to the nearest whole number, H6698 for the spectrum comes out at -16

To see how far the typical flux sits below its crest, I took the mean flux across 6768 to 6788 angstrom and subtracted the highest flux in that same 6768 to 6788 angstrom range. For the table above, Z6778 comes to -8.8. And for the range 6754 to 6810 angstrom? -10.2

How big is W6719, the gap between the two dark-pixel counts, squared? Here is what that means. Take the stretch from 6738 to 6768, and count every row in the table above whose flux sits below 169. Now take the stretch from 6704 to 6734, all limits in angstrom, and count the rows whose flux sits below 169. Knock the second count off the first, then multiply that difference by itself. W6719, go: 121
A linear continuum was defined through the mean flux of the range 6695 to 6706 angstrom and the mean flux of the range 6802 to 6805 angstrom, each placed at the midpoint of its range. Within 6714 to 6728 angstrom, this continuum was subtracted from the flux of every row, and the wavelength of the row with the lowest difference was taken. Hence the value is 6720.54 angstrom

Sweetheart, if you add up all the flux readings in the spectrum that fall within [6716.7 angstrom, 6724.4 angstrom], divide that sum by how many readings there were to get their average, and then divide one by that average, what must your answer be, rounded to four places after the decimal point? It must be 0.0058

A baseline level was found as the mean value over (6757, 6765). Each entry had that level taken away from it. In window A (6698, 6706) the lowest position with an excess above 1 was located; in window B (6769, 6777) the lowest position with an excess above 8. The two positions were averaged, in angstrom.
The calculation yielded 6734.6 angstrom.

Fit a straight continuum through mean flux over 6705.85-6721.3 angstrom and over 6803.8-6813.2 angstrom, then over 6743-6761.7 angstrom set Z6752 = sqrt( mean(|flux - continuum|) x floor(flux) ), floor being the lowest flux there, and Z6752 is 42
